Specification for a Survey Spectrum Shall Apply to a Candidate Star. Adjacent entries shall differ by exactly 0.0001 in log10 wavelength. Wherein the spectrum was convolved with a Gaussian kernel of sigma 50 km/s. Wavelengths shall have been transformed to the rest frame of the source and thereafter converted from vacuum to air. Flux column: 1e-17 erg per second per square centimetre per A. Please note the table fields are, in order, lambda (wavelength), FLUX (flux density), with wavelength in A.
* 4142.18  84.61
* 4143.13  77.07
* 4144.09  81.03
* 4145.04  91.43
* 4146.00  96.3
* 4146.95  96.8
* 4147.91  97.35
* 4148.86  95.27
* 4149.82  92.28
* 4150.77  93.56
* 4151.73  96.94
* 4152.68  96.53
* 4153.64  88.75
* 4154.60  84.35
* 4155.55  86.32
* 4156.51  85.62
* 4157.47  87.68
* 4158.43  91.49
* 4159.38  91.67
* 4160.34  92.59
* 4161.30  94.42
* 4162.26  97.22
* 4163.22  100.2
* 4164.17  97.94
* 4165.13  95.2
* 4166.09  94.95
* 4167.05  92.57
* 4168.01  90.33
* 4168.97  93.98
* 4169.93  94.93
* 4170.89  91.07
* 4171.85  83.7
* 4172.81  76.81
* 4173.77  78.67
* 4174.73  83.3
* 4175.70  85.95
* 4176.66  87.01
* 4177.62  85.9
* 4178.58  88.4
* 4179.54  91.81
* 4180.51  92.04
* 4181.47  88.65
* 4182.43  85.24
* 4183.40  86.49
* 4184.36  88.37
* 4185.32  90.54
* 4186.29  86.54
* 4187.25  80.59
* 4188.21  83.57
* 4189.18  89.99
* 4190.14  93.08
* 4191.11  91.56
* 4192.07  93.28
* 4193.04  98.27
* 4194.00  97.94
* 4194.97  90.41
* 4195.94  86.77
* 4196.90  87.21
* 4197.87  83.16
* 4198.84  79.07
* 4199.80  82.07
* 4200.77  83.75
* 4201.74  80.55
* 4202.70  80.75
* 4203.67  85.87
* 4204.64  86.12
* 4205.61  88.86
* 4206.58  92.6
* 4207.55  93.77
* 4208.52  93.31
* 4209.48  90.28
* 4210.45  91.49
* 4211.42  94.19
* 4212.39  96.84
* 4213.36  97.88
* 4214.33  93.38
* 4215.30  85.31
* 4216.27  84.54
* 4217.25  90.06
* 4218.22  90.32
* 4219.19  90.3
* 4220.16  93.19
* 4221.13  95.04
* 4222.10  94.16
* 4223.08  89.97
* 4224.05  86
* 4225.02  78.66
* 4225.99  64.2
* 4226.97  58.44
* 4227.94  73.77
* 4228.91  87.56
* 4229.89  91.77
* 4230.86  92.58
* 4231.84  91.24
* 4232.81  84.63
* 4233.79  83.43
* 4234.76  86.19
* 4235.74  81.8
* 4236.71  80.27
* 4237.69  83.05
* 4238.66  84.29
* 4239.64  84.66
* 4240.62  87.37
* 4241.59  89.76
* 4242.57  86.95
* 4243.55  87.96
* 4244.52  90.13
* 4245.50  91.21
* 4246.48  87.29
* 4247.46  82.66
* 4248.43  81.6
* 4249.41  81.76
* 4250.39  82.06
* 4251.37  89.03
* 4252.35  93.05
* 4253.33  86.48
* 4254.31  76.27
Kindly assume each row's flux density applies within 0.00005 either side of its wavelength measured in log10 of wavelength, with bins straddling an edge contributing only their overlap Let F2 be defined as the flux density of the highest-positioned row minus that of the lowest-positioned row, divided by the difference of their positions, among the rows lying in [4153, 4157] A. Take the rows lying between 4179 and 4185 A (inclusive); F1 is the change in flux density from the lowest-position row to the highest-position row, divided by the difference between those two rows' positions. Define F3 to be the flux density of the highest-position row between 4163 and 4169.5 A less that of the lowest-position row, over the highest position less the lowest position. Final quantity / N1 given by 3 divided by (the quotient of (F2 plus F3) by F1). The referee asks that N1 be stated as 1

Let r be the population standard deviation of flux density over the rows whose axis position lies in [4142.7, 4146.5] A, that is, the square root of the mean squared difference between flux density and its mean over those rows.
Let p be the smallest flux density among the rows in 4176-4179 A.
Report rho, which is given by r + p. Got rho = 93.6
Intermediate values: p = 85.9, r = 7.7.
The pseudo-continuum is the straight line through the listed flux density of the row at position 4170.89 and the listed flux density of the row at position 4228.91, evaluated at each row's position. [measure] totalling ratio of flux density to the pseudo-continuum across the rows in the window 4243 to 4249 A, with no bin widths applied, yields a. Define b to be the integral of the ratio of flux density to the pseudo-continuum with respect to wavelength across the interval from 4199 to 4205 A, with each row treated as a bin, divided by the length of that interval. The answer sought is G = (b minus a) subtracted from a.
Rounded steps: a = 6.02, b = 0.93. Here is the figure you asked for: 11.1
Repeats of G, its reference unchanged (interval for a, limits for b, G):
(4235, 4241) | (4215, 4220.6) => 10.5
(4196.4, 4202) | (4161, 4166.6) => 10.0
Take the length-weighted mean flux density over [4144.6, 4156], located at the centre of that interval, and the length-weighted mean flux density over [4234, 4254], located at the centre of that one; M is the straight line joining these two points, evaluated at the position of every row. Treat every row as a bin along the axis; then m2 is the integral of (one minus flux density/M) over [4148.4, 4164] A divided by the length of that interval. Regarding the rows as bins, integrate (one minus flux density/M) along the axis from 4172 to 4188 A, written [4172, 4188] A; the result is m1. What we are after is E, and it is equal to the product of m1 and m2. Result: 0.0025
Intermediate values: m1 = 0.84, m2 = 0.003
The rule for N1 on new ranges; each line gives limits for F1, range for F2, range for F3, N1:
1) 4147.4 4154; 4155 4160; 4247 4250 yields -5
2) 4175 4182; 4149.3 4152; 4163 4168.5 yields 4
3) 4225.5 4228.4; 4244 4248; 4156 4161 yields -20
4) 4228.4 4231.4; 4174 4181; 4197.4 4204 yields 4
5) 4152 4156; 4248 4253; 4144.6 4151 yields -3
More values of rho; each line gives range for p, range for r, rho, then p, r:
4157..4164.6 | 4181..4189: 90.6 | 87.68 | 2.9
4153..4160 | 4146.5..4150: 86.3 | 84.35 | 2.0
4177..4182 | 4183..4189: 89.1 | 85.9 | 3.2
